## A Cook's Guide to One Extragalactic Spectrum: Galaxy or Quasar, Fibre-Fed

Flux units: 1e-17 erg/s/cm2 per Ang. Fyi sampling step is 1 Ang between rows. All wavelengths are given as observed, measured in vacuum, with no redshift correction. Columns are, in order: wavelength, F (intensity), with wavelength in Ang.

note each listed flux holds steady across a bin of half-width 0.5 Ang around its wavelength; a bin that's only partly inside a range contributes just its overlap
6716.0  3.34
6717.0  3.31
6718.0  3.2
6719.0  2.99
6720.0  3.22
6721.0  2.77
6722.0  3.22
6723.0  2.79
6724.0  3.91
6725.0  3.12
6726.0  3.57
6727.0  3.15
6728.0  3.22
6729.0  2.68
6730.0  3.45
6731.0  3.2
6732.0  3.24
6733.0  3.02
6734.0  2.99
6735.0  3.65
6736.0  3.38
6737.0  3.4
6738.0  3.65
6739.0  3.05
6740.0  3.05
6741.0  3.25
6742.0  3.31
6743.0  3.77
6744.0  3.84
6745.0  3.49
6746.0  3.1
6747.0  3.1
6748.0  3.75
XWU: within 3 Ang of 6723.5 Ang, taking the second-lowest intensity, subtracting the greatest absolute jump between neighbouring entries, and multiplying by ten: 17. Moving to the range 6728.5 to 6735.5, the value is 22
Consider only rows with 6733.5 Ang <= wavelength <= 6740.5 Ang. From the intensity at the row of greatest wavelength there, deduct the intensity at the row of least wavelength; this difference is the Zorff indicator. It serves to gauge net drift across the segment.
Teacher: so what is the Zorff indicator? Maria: 0.1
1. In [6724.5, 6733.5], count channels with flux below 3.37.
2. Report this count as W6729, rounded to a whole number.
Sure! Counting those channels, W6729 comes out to 7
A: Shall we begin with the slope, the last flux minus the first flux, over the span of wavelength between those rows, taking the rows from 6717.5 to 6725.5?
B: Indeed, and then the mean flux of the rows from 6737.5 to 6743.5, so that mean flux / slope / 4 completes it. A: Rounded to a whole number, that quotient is -73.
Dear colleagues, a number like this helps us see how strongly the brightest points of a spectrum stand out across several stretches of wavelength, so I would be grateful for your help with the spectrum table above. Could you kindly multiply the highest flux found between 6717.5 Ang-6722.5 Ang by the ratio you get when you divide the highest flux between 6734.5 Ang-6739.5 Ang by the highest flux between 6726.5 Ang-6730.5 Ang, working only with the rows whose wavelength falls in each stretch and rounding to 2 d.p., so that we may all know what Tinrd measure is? 3.41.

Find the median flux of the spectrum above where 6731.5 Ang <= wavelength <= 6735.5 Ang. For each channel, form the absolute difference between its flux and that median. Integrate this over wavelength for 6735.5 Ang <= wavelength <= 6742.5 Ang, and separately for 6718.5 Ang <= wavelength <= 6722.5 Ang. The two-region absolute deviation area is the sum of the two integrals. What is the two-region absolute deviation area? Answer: 2.2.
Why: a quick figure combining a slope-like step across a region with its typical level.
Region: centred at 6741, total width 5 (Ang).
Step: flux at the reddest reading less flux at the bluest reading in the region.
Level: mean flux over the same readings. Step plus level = 4.01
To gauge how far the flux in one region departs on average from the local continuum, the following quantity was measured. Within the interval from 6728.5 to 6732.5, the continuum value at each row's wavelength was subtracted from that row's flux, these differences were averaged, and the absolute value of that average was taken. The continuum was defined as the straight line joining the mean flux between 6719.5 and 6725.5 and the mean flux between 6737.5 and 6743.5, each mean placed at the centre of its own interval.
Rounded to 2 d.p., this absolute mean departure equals 0.11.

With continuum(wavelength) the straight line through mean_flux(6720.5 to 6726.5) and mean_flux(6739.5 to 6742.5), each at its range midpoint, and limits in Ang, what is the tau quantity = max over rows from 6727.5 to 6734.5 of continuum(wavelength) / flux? 1.20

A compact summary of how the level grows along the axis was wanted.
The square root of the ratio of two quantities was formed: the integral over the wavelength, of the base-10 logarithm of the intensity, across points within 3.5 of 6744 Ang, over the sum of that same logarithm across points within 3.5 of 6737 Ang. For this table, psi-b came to 1.01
